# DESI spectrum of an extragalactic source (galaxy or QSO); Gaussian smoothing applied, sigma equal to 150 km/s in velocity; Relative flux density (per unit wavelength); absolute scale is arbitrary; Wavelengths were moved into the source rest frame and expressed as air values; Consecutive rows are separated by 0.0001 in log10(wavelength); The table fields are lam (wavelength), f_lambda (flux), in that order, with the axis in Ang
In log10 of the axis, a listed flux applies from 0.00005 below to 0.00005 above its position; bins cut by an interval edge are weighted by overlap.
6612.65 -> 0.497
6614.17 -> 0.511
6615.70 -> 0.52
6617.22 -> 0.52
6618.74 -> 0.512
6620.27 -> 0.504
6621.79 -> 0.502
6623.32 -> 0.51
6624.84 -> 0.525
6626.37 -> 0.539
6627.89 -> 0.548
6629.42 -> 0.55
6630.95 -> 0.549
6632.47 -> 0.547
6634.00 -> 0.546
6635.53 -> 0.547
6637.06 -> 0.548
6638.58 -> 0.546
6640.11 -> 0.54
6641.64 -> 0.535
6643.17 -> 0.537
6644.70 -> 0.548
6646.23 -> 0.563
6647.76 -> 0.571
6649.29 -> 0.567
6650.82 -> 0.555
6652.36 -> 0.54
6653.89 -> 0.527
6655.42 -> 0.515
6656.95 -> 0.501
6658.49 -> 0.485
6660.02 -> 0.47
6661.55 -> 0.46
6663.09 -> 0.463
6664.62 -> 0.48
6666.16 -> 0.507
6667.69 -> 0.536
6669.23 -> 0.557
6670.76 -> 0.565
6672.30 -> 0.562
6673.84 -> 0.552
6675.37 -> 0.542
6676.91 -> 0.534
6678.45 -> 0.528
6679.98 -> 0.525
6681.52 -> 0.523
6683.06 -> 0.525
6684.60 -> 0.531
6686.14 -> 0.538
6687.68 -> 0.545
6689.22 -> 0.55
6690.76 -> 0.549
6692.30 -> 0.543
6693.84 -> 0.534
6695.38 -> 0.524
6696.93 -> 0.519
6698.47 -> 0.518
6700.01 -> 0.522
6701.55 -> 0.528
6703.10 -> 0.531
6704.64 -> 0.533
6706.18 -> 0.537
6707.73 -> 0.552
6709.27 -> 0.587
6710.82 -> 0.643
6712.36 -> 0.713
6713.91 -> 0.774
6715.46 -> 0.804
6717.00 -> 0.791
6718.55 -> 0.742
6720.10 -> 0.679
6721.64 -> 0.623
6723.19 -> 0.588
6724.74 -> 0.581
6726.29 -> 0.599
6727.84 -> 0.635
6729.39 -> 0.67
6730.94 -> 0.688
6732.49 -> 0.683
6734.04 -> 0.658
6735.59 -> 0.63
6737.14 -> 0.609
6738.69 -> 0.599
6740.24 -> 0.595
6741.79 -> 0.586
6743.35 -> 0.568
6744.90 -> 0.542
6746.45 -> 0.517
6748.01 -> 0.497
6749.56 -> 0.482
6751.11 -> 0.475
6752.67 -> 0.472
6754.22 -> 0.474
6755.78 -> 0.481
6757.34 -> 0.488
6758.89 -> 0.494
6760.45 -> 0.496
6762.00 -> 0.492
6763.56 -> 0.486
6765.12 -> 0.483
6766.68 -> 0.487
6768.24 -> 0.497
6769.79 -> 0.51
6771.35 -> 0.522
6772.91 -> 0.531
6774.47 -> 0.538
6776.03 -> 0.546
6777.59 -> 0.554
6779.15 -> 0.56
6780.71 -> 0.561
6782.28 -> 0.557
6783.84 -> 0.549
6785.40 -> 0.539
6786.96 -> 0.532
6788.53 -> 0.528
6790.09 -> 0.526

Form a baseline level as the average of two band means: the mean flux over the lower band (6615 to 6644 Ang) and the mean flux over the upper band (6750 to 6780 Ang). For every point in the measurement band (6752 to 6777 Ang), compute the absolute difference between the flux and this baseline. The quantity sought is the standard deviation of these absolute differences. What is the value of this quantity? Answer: 0.012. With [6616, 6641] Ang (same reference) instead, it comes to 0.010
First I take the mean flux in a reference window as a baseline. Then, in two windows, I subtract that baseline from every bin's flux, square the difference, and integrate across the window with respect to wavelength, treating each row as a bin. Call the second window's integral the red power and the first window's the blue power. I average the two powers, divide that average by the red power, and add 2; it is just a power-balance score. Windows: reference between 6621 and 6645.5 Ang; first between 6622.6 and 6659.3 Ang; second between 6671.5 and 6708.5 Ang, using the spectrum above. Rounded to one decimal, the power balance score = 3.8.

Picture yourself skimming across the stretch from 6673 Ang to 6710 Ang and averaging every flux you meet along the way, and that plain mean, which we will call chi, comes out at 0.536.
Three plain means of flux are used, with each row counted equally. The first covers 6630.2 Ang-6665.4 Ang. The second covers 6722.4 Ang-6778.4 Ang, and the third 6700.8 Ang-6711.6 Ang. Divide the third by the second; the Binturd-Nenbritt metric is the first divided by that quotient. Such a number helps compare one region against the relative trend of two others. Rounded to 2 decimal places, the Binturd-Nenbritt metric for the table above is 0.52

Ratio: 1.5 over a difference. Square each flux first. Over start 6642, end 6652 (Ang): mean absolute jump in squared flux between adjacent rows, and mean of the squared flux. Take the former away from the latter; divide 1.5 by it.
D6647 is 5.0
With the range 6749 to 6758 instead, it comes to 6.7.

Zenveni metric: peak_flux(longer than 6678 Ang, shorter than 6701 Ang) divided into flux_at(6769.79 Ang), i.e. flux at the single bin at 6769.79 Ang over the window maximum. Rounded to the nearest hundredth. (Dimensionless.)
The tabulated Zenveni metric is 0.93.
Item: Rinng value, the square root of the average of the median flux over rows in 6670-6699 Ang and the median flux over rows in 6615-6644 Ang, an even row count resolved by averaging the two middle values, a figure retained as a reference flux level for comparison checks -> 0.732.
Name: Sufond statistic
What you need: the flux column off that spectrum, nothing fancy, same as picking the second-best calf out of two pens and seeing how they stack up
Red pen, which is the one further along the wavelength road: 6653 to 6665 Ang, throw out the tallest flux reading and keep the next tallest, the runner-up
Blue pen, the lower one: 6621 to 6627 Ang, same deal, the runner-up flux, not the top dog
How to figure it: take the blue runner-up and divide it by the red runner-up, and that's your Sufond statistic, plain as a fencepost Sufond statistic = 1.02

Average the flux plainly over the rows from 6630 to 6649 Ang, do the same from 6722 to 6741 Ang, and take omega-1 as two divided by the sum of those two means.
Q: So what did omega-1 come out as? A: 1.70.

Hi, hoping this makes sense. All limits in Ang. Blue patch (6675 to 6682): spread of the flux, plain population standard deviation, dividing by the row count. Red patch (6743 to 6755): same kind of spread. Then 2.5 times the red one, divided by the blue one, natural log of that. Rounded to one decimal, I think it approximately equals 2.5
